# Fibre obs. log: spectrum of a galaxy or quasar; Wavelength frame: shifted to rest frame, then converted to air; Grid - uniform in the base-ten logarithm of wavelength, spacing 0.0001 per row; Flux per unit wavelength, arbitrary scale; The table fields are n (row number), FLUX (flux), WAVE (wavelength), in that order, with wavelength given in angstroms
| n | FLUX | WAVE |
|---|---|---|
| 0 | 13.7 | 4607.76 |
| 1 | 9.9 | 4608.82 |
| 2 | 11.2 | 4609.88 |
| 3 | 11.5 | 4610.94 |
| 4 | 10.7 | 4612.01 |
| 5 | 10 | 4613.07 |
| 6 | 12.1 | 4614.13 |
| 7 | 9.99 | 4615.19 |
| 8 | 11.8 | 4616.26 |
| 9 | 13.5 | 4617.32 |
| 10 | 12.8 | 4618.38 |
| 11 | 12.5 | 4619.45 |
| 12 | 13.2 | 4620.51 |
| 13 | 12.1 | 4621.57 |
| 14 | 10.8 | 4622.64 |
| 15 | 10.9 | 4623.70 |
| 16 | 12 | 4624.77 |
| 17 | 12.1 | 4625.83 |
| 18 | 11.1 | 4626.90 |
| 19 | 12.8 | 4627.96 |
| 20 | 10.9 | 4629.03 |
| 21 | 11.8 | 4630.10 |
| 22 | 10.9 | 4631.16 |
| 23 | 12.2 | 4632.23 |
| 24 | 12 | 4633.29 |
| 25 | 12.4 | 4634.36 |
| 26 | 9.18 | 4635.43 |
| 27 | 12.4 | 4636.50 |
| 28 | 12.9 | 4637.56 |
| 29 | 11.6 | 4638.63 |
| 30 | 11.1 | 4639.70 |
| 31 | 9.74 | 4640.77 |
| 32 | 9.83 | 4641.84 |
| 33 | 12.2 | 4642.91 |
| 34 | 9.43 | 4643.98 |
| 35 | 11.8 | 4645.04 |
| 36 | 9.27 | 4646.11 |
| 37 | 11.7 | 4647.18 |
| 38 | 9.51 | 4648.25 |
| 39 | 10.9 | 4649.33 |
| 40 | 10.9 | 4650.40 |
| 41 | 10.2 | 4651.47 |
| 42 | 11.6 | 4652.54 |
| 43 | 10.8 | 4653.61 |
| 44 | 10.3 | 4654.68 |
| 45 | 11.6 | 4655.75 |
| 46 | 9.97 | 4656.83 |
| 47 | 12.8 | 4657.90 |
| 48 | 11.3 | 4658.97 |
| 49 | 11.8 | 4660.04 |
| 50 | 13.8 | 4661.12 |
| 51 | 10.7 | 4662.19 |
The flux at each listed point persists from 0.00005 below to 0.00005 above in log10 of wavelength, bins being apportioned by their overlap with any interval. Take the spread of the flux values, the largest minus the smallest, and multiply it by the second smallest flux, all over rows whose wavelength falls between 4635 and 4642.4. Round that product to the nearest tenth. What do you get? 36.2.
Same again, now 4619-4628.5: 26.2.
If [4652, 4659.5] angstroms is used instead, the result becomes 29.1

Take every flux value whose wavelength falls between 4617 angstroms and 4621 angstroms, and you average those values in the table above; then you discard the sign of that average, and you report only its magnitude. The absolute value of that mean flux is 13.0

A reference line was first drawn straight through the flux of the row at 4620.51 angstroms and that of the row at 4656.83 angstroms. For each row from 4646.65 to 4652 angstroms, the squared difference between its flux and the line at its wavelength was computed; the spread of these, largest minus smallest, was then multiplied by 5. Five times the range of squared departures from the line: 7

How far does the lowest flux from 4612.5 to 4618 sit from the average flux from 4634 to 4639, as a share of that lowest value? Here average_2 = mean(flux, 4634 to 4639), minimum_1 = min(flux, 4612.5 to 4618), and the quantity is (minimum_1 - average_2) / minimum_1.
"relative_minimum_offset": -0.17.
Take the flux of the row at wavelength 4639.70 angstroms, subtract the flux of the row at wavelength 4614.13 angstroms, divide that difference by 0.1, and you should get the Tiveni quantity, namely -10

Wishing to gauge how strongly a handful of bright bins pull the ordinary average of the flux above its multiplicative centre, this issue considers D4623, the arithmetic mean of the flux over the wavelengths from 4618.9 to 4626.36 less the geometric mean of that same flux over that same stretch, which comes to 0.03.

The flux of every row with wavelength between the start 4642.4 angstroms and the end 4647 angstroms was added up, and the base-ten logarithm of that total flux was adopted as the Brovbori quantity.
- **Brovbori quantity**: 1.63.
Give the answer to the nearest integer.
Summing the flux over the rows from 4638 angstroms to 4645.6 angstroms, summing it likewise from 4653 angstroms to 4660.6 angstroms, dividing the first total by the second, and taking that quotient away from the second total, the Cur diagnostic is 78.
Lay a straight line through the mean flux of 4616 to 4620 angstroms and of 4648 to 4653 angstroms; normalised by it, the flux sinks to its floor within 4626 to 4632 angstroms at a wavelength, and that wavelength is 4629.03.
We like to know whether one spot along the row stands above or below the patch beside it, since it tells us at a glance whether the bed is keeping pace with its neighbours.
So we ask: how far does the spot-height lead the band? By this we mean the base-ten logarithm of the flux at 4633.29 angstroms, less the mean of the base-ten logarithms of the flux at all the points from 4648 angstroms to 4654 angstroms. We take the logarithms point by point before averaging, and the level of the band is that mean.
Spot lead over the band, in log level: 0.05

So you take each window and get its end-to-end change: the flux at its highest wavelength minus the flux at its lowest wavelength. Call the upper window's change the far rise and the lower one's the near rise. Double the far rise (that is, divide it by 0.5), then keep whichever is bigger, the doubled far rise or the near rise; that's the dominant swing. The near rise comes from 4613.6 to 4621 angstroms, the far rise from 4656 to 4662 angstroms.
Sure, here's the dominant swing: 7.7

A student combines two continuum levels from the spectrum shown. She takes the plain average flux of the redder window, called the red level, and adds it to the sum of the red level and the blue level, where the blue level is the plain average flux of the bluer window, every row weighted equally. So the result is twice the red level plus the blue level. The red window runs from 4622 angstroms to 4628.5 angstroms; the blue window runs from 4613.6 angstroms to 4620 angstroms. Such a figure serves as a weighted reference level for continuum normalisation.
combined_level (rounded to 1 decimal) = 35.3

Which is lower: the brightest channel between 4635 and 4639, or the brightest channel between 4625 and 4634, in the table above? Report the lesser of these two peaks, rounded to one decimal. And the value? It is 12.8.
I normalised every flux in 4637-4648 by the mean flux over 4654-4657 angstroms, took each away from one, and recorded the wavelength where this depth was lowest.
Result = 4637.56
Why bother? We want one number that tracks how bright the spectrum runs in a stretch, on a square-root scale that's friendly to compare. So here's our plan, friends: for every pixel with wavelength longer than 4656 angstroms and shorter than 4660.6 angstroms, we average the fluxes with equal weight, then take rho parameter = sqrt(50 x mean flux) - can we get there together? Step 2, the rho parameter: 23.9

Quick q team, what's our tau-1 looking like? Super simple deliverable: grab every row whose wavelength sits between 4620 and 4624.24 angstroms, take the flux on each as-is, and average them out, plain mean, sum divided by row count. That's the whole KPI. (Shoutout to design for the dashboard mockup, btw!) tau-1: 11.7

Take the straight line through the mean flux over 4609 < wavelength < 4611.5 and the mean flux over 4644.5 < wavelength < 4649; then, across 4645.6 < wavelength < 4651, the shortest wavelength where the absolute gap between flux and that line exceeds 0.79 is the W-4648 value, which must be 4646.11 angstroms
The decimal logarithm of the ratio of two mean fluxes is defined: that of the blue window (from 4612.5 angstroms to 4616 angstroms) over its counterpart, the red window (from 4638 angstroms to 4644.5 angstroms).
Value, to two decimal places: 0.00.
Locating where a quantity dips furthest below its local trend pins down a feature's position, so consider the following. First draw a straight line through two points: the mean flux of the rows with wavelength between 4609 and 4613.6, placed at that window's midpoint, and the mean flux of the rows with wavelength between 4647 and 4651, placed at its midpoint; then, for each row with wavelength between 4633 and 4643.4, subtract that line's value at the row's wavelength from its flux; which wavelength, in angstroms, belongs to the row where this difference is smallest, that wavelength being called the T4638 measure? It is 4635.43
